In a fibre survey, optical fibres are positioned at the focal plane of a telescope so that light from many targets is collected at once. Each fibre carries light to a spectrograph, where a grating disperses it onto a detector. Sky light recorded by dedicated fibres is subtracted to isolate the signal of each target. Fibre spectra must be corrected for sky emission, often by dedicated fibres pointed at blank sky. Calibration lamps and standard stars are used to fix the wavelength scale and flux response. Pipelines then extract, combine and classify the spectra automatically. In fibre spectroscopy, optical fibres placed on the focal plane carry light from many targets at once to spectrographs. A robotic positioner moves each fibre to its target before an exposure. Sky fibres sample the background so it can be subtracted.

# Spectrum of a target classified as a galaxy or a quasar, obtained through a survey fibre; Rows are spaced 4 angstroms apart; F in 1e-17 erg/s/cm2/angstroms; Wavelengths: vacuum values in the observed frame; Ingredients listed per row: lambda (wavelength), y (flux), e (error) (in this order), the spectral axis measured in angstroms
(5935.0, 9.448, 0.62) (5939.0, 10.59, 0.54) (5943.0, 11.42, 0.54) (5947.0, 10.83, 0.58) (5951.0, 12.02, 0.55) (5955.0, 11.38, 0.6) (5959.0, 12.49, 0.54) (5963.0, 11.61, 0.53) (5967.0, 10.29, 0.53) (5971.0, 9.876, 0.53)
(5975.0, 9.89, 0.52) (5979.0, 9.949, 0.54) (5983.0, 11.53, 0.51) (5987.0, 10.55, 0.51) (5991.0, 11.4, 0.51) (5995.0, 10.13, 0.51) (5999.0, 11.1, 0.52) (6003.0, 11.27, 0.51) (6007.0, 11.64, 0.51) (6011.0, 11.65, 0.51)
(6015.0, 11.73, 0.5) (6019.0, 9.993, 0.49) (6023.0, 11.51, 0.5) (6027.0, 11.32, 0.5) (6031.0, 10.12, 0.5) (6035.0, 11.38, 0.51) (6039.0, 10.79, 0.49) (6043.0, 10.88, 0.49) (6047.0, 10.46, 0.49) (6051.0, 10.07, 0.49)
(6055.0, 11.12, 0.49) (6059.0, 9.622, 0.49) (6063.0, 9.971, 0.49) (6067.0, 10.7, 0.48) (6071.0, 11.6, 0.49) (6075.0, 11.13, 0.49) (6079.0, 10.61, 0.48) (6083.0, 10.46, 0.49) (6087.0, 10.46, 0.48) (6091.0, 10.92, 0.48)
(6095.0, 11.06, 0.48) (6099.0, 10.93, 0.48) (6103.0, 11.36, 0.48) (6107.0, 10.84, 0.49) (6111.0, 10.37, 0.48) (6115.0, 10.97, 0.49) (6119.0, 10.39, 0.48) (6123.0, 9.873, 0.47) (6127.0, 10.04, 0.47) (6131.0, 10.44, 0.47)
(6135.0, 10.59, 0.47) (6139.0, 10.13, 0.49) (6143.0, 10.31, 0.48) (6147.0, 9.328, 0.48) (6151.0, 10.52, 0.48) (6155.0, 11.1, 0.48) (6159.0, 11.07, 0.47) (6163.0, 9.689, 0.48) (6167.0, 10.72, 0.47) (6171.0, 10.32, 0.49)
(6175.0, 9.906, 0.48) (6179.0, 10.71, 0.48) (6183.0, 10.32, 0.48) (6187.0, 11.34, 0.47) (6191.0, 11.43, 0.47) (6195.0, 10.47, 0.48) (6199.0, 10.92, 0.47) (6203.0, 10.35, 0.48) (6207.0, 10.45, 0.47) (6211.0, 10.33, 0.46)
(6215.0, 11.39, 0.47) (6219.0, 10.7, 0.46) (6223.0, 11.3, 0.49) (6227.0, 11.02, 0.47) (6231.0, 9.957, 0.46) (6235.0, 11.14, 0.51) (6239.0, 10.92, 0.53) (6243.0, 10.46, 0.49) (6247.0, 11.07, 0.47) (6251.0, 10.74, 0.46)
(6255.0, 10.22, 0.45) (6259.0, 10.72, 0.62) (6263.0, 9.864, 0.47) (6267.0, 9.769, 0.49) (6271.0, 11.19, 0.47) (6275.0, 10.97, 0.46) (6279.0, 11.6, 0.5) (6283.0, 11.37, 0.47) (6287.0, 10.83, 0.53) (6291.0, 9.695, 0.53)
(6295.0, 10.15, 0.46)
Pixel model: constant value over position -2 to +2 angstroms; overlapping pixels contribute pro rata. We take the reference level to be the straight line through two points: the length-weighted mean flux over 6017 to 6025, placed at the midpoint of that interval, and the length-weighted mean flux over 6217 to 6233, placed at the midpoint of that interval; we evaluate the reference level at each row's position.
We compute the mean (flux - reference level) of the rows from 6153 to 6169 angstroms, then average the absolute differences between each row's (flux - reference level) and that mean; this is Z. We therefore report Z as 0.48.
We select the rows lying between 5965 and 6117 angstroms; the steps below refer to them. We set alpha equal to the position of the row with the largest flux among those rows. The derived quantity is 6015.0 angstroms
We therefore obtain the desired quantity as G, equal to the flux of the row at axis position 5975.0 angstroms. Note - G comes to 9.89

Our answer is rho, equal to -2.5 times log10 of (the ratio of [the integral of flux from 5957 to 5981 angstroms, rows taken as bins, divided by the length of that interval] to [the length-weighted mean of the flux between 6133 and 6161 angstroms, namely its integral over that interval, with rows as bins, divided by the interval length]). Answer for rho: -0.03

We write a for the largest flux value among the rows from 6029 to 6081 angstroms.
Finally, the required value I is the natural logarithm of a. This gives 2.45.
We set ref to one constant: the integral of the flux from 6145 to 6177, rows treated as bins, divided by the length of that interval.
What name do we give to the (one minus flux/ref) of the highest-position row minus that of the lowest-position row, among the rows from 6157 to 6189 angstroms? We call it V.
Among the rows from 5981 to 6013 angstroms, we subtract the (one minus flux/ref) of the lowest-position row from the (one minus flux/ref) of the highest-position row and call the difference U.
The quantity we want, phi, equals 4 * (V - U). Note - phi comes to -0.1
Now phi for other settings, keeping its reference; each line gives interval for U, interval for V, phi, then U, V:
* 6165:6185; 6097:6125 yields 0.3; 0.039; 0.102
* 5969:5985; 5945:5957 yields 0.4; -0.160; -0.053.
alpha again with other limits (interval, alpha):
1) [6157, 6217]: 6191.0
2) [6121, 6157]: 6155.0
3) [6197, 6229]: 6215.0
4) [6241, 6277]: 6271.0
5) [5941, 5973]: 5959.0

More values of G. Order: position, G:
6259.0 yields 10.72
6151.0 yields 10.52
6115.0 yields 10.97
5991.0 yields 11.4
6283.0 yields 11.37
